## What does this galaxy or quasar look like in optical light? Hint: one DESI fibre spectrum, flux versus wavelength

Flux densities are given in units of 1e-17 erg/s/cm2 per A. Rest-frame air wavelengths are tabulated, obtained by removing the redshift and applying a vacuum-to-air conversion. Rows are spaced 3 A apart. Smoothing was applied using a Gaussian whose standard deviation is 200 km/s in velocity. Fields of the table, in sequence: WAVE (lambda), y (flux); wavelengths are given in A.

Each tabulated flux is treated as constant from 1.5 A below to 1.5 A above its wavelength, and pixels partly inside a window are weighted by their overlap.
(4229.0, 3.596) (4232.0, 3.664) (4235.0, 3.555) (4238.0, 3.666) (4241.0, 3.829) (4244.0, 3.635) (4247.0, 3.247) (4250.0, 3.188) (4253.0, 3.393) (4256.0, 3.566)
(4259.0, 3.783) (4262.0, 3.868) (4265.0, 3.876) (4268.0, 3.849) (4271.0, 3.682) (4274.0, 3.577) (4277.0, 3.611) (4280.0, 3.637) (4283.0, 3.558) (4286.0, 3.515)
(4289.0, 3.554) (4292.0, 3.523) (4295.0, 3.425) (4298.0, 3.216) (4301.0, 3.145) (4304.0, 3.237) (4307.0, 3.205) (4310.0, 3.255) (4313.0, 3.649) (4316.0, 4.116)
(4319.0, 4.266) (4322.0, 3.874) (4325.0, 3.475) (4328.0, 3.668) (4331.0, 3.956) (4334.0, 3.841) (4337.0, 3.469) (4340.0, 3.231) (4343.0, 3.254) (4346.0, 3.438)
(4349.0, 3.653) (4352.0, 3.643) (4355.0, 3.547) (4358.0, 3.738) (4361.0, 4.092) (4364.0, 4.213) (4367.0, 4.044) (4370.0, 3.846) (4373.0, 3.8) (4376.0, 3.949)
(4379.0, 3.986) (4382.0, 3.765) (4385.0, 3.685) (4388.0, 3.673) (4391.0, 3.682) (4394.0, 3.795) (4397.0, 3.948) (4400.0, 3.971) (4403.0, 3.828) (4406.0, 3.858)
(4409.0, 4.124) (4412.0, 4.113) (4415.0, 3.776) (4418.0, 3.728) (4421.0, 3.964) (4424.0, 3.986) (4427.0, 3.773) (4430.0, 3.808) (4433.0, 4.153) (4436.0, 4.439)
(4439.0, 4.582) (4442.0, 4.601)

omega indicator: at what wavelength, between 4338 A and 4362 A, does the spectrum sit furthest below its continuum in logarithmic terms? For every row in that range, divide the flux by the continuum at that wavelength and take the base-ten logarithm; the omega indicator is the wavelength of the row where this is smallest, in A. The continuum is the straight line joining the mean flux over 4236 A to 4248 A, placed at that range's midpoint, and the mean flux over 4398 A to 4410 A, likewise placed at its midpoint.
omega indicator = 4340.0 A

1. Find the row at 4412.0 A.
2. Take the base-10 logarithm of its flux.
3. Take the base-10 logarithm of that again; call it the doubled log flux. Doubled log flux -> -0.212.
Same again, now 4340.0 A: -0.293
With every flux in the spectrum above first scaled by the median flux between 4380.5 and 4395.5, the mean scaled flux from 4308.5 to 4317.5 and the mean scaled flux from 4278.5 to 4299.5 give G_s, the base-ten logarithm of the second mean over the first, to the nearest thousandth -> -0.022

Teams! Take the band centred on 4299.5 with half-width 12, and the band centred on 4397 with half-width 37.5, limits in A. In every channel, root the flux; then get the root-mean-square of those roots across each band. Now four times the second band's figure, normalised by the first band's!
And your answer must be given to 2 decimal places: 4.34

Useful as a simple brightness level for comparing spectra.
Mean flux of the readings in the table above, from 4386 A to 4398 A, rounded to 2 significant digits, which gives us 3.8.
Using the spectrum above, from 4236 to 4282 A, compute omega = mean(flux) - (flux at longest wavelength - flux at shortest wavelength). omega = 3.7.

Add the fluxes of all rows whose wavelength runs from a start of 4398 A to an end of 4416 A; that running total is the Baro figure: 24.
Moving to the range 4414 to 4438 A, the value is 32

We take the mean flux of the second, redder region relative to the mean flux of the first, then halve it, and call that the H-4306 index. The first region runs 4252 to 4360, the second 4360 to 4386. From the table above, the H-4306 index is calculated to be 0.55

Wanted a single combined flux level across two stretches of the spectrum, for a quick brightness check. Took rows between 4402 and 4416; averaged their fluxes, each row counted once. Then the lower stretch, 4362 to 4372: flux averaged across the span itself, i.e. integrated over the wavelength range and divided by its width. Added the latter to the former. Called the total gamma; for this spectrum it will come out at 8.0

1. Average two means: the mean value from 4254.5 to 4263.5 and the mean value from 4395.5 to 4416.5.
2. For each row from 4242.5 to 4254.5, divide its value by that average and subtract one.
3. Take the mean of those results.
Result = -0.12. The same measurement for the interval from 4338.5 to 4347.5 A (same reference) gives -0.14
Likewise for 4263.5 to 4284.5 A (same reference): -0.04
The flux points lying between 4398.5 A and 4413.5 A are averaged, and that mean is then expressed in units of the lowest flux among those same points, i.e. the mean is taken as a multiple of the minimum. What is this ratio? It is 1.04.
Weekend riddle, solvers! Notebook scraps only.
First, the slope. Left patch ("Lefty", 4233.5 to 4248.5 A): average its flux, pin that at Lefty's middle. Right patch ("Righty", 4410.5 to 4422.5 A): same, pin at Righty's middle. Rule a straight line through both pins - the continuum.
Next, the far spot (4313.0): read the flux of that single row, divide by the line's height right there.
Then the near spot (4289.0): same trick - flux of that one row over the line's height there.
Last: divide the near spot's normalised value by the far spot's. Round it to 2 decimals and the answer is 0.99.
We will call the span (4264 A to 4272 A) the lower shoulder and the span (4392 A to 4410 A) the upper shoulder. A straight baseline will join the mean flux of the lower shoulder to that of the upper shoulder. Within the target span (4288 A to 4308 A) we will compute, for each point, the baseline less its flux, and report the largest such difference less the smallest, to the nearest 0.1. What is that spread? 0.4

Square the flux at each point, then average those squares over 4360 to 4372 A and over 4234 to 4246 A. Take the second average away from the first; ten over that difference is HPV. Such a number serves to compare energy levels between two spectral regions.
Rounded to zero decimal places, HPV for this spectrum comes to 3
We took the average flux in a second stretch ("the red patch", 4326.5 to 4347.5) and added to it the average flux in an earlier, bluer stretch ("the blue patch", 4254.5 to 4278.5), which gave 7.28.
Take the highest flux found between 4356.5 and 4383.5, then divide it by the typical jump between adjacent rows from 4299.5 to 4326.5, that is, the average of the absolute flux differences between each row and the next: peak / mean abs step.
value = 17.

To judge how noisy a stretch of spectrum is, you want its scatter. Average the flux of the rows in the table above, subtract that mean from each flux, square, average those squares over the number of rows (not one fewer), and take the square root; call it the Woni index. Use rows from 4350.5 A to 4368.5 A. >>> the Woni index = 0.25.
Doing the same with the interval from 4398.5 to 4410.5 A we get 0.12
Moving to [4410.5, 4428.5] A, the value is 0.14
